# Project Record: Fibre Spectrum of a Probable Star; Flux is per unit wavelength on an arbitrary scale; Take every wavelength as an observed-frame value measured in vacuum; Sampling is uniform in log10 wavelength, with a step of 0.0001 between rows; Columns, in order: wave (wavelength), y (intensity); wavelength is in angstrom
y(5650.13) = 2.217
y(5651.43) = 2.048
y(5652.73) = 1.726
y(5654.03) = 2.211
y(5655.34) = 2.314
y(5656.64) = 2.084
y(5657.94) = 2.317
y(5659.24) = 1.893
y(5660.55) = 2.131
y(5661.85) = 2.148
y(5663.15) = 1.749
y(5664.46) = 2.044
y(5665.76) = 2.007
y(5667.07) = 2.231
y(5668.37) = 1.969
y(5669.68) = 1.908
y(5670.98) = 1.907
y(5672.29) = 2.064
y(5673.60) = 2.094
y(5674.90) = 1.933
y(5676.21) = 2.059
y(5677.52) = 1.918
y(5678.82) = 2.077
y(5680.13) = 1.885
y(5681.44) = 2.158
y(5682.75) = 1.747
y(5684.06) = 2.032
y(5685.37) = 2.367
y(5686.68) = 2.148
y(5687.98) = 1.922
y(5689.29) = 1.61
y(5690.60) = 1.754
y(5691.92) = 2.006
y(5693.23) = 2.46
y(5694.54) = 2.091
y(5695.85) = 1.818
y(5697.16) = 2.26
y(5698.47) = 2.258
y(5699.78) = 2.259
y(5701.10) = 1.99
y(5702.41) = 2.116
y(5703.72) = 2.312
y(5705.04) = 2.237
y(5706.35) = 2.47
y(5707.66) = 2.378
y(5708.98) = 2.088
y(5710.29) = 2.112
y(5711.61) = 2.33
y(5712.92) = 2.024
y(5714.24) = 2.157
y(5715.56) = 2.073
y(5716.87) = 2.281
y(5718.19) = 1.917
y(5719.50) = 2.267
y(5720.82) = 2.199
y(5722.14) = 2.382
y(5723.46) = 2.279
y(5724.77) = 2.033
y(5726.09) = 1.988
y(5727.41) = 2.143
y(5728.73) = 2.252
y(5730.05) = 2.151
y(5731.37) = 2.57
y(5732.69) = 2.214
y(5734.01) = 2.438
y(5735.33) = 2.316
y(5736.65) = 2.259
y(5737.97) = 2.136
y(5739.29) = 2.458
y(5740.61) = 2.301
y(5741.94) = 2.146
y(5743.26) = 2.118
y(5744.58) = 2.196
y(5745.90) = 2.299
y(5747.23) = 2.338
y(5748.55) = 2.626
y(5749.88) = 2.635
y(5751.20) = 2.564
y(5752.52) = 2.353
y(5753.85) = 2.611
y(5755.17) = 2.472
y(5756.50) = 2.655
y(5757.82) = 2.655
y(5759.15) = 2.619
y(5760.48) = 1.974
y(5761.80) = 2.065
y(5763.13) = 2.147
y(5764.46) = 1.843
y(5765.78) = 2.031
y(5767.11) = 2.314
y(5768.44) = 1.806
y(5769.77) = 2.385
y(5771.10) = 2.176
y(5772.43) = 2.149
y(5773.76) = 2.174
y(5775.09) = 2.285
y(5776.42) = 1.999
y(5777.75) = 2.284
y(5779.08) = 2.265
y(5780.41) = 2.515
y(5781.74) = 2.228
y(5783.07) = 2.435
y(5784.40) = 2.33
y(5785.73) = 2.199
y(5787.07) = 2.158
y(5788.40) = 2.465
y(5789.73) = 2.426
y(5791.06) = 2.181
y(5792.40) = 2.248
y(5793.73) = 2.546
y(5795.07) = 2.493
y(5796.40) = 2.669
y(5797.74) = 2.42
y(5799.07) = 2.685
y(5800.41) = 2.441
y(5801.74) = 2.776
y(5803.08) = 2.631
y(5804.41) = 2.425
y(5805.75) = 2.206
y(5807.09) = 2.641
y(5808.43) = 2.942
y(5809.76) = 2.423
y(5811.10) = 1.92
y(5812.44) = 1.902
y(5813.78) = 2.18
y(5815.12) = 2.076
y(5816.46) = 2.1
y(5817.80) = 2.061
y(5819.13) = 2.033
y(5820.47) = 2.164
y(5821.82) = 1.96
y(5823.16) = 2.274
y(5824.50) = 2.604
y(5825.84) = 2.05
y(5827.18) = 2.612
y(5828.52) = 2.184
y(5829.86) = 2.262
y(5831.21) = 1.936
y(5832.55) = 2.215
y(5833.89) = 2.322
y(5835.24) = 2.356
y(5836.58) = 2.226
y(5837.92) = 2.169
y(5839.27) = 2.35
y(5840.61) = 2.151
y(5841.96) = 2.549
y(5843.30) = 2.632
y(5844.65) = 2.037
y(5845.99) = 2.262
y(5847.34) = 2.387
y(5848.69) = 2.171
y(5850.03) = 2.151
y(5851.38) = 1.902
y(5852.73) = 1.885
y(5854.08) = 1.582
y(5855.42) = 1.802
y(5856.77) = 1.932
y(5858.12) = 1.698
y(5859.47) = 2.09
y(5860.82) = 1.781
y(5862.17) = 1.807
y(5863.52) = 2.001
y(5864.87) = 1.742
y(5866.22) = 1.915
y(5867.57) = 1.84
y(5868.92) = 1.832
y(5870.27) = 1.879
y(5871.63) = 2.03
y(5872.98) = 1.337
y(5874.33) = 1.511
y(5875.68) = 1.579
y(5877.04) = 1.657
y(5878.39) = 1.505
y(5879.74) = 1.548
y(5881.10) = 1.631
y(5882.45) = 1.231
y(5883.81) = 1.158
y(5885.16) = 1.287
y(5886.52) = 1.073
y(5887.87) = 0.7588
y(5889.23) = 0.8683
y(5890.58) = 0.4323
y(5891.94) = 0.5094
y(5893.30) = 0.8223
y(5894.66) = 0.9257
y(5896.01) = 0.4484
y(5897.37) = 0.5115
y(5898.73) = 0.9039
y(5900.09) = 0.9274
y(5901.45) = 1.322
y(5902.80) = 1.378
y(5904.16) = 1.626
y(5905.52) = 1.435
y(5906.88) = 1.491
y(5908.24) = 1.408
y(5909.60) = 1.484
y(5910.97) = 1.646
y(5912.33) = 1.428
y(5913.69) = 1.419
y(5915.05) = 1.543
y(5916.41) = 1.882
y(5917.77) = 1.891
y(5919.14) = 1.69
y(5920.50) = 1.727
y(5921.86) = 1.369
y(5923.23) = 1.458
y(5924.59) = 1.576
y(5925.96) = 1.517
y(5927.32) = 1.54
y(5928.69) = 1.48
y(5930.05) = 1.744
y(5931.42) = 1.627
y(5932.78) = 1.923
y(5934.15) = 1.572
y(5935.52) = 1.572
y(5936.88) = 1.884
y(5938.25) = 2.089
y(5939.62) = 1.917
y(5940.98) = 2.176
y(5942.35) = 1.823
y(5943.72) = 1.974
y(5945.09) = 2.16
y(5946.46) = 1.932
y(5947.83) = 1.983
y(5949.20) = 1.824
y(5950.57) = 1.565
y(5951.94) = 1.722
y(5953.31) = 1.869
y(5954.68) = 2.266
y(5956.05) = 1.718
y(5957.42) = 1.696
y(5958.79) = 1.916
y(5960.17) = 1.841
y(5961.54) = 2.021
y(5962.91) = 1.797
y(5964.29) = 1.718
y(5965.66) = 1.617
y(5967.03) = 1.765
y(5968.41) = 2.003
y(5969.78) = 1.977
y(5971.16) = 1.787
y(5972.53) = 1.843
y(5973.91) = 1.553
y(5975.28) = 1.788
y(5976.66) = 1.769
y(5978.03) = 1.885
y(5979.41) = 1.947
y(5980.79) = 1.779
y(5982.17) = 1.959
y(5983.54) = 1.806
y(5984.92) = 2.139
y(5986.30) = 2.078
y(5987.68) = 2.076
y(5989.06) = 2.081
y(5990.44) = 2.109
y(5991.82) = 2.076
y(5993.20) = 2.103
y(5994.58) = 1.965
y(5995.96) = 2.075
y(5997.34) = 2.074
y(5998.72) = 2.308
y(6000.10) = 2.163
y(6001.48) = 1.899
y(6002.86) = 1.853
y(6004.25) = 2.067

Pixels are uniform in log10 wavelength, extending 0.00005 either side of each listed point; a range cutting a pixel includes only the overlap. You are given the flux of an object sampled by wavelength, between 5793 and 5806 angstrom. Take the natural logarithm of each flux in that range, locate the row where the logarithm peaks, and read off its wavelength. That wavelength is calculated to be 5801.74 angstrom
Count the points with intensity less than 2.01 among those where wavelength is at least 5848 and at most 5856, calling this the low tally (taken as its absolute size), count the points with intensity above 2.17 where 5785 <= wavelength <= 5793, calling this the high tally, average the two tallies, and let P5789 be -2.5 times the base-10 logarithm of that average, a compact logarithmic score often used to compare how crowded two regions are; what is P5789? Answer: -1.63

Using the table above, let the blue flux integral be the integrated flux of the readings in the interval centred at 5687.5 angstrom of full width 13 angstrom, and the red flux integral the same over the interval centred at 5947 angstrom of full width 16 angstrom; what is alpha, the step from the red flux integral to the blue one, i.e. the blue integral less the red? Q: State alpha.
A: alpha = -5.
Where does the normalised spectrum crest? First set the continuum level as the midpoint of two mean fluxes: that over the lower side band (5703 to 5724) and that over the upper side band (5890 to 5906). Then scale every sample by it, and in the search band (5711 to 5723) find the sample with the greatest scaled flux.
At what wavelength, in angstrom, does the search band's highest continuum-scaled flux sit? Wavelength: 5722.14 angstrom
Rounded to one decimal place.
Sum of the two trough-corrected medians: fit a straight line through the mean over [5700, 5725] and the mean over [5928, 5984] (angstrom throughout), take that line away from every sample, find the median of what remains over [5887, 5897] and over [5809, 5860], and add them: -1.0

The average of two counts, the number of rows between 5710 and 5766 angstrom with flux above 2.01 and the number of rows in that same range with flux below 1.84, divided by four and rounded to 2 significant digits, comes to 4.9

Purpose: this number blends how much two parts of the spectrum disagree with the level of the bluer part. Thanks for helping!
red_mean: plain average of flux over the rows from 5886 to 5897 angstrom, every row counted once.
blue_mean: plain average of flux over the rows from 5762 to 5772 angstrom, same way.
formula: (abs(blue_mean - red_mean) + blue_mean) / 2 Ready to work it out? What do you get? 1.7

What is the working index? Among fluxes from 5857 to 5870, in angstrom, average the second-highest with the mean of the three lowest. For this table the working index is 1.87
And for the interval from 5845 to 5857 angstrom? 2.01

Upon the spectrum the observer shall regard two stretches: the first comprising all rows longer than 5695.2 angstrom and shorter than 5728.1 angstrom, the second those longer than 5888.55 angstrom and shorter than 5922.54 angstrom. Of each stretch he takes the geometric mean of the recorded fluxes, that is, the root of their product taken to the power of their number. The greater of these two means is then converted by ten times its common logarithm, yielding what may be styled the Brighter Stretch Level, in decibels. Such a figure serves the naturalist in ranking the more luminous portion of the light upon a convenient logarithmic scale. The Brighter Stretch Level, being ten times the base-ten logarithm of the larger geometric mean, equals 3.36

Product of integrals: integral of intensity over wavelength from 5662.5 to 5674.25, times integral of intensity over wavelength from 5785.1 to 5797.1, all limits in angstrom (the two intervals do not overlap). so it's 669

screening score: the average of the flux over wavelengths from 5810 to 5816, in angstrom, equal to 2.0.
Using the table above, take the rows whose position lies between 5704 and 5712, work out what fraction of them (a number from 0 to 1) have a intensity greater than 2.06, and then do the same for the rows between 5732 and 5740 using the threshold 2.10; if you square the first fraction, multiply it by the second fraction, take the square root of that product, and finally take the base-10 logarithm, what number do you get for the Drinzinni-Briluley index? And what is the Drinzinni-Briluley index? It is 0.0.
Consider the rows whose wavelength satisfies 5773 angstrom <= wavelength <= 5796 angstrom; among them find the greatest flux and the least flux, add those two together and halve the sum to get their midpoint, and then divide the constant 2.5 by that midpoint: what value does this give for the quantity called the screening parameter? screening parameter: 1.10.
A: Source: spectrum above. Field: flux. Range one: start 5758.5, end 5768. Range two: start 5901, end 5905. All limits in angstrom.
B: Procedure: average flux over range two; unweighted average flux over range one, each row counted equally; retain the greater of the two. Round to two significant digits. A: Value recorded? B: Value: 2.1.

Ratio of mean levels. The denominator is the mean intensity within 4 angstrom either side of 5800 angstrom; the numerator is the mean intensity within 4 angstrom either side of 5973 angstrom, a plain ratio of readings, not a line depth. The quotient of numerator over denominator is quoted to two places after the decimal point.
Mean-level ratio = 0.69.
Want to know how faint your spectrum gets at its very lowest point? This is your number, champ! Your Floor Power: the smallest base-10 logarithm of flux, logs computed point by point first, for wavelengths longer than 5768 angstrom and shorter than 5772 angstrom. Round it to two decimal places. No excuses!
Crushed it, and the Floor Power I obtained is 0.26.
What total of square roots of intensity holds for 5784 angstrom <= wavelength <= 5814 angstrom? 36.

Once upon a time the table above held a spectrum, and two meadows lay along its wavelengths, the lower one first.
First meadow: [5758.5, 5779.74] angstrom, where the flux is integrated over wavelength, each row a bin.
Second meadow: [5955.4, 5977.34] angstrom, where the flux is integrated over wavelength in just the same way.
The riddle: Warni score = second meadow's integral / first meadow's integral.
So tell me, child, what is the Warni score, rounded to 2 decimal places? 0.86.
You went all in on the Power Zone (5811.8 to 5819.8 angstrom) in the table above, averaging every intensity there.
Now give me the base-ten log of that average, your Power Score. 0.31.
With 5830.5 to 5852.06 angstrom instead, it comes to 0.35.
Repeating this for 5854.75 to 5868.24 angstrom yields 0.27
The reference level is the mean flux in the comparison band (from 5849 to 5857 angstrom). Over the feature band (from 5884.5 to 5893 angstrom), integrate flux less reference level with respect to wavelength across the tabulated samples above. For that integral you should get -9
